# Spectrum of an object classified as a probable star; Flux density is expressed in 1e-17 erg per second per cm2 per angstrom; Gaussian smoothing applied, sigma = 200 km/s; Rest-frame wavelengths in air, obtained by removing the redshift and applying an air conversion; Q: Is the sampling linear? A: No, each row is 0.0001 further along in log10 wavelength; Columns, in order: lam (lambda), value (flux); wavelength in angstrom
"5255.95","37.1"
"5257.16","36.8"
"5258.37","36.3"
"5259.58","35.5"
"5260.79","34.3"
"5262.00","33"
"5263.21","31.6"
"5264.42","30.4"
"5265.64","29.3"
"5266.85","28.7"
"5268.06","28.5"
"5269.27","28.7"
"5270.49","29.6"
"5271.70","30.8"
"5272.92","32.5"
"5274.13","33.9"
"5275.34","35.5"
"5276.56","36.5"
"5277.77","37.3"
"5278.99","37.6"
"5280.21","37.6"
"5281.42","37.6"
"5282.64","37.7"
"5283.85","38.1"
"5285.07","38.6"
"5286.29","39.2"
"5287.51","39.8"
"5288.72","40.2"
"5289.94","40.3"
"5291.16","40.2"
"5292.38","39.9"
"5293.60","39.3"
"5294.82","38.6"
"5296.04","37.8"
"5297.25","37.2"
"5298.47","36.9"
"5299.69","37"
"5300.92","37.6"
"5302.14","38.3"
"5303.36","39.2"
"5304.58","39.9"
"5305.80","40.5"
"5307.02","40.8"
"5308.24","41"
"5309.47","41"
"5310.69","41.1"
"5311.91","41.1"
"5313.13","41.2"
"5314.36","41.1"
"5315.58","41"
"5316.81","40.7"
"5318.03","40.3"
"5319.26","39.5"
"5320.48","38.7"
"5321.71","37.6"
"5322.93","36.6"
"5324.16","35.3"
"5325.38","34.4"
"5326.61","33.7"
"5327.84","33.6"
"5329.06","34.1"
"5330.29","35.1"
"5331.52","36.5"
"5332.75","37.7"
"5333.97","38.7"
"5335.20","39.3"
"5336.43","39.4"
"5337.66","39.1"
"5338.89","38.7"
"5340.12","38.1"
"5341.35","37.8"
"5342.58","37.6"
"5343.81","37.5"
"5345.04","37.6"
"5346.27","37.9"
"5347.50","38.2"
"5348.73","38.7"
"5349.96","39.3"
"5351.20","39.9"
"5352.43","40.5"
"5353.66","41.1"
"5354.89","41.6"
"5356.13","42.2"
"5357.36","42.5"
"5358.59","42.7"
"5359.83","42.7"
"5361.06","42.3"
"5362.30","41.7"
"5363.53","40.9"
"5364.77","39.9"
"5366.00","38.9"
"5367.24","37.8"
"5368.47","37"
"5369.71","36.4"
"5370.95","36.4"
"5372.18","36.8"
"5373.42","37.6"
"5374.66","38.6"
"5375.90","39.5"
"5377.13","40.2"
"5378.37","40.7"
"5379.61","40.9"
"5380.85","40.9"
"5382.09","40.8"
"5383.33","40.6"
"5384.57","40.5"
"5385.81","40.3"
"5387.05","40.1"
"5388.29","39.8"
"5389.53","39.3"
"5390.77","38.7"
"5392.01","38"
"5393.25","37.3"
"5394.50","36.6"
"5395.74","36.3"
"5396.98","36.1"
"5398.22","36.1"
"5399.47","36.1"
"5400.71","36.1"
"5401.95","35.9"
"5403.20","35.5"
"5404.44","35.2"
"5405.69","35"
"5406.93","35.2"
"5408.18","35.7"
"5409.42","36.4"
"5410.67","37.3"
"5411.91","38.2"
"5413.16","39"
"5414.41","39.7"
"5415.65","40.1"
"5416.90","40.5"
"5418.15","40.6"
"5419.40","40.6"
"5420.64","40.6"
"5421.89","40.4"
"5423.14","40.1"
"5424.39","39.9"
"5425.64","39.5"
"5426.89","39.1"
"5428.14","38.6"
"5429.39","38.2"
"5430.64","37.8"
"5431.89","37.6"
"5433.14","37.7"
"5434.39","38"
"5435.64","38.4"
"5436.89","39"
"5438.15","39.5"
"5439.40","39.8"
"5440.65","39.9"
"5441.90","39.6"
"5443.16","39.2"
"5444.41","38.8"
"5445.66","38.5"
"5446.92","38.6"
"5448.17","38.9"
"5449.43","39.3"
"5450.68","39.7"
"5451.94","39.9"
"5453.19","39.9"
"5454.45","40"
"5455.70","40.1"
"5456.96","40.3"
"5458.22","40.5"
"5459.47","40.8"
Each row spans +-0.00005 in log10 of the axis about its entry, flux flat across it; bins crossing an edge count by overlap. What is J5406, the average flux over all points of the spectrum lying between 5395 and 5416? 36.7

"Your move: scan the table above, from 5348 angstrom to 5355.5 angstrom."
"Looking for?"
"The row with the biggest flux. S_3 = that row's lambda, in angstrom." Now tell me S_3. 5354.89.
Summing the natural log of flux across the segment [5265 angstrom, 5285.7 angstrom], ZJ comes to 60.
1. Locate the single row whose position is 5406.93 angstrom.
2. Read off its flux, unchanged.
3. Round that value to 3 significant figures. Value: 35.2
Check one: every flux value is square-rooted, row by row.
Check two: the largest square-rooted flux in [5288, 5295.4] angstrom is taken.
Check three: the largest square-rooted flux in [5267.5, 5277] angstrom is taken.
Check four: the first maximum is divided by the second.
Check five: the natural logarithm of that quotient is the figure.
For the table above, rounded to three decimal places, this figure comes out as 0.050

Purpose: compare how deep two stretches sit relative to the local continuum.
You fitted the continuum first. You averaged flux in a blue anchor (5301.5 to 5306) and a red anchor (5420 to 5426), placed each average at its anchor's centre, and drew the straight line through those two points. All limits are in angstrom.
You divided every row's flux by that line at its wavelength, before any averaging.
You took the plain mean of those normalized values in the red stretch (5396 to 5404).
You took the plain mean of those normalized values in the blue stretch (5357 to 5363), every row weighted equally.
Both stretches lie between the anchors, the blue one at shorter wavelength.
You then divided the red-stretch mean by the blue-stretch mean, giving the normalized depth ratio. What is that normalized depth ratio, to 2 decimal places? 0.84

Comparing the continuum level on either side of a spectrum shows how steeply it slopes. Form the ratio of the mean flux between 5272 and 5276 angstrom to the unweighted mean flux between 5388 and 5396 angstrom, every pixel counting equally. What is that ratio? 0.89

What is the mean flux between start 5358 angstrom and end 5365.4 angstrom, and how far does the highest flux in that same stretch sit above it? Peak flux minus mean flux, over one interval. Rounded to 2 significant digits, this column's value 1.0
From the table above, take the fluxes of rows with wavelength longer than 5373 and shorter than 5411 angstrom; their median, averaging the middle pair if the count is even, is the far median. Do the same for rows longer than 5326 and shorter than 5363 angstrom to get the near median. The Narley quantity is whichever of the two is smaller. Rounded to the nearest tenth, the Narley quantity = 37.6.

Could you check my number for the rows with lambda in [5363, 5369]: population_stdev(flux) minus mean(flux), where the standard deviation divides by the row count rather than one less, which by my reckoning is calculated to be -37.5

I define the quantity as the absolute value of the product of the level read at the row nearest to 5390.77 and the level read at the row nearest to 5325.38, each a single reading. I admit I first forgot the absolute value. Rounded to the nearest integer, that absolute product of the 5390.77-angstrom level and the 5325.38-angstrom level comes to 1331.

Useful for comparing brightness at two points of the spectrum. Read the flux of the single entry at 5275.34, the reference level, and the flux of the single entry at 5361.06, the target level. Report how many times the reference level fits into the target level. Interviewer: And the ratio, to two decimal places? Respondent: 1.19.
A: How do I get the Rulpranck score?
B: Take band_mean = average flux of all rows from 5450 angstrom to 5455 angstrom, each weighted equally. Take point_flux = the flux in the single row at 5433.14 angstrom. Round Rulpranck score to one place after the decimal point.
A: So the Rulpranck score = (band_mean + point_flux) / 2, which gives 38.8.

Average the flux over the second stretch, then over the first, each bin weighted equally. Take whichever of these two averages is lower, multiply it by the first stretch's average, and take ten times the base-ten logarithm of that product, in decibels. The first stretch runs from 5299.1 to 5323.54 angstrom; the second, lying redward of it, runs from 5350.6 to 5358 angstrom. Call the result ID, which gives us 31.98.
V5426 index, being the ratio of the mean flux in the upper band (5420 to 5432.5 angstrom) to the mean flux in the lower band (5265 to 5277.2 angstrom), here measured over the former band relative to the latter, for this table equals 1.25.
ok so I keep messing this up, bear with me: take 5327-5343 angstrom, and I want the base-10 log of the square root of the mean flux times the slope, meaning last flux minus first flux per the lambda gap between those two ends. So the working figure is 0.50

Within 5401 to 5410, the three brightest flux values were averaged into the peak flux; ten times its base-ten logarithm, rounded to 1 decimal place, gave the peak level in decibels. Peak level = 15.6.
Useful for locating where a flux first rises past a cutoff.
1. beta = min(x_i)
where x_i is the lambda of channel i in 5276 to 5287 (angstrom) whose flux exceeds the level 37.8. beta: 5283.85 angstrom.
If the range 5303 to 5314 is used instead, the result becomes 5303.36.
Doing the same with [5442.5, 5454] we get 5443.16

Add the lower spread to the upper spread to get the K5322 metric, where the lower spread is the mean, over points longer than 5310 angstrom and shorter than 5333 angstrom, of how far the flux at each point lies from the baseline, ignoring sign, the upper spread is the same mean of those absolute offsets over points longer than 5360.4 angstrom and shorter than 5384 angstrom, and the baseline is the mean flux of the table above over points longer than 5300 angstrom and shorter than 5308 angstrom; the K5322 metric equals 4.3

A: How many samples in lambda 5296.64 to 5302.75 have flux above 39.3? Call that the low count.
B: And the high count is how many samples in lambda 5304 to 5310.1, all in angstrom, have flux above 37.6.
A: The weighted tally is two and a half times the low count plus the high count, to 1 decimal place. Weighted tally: 5.0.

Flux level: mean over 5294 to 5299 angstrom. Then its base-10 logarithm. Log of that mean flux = 1.58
